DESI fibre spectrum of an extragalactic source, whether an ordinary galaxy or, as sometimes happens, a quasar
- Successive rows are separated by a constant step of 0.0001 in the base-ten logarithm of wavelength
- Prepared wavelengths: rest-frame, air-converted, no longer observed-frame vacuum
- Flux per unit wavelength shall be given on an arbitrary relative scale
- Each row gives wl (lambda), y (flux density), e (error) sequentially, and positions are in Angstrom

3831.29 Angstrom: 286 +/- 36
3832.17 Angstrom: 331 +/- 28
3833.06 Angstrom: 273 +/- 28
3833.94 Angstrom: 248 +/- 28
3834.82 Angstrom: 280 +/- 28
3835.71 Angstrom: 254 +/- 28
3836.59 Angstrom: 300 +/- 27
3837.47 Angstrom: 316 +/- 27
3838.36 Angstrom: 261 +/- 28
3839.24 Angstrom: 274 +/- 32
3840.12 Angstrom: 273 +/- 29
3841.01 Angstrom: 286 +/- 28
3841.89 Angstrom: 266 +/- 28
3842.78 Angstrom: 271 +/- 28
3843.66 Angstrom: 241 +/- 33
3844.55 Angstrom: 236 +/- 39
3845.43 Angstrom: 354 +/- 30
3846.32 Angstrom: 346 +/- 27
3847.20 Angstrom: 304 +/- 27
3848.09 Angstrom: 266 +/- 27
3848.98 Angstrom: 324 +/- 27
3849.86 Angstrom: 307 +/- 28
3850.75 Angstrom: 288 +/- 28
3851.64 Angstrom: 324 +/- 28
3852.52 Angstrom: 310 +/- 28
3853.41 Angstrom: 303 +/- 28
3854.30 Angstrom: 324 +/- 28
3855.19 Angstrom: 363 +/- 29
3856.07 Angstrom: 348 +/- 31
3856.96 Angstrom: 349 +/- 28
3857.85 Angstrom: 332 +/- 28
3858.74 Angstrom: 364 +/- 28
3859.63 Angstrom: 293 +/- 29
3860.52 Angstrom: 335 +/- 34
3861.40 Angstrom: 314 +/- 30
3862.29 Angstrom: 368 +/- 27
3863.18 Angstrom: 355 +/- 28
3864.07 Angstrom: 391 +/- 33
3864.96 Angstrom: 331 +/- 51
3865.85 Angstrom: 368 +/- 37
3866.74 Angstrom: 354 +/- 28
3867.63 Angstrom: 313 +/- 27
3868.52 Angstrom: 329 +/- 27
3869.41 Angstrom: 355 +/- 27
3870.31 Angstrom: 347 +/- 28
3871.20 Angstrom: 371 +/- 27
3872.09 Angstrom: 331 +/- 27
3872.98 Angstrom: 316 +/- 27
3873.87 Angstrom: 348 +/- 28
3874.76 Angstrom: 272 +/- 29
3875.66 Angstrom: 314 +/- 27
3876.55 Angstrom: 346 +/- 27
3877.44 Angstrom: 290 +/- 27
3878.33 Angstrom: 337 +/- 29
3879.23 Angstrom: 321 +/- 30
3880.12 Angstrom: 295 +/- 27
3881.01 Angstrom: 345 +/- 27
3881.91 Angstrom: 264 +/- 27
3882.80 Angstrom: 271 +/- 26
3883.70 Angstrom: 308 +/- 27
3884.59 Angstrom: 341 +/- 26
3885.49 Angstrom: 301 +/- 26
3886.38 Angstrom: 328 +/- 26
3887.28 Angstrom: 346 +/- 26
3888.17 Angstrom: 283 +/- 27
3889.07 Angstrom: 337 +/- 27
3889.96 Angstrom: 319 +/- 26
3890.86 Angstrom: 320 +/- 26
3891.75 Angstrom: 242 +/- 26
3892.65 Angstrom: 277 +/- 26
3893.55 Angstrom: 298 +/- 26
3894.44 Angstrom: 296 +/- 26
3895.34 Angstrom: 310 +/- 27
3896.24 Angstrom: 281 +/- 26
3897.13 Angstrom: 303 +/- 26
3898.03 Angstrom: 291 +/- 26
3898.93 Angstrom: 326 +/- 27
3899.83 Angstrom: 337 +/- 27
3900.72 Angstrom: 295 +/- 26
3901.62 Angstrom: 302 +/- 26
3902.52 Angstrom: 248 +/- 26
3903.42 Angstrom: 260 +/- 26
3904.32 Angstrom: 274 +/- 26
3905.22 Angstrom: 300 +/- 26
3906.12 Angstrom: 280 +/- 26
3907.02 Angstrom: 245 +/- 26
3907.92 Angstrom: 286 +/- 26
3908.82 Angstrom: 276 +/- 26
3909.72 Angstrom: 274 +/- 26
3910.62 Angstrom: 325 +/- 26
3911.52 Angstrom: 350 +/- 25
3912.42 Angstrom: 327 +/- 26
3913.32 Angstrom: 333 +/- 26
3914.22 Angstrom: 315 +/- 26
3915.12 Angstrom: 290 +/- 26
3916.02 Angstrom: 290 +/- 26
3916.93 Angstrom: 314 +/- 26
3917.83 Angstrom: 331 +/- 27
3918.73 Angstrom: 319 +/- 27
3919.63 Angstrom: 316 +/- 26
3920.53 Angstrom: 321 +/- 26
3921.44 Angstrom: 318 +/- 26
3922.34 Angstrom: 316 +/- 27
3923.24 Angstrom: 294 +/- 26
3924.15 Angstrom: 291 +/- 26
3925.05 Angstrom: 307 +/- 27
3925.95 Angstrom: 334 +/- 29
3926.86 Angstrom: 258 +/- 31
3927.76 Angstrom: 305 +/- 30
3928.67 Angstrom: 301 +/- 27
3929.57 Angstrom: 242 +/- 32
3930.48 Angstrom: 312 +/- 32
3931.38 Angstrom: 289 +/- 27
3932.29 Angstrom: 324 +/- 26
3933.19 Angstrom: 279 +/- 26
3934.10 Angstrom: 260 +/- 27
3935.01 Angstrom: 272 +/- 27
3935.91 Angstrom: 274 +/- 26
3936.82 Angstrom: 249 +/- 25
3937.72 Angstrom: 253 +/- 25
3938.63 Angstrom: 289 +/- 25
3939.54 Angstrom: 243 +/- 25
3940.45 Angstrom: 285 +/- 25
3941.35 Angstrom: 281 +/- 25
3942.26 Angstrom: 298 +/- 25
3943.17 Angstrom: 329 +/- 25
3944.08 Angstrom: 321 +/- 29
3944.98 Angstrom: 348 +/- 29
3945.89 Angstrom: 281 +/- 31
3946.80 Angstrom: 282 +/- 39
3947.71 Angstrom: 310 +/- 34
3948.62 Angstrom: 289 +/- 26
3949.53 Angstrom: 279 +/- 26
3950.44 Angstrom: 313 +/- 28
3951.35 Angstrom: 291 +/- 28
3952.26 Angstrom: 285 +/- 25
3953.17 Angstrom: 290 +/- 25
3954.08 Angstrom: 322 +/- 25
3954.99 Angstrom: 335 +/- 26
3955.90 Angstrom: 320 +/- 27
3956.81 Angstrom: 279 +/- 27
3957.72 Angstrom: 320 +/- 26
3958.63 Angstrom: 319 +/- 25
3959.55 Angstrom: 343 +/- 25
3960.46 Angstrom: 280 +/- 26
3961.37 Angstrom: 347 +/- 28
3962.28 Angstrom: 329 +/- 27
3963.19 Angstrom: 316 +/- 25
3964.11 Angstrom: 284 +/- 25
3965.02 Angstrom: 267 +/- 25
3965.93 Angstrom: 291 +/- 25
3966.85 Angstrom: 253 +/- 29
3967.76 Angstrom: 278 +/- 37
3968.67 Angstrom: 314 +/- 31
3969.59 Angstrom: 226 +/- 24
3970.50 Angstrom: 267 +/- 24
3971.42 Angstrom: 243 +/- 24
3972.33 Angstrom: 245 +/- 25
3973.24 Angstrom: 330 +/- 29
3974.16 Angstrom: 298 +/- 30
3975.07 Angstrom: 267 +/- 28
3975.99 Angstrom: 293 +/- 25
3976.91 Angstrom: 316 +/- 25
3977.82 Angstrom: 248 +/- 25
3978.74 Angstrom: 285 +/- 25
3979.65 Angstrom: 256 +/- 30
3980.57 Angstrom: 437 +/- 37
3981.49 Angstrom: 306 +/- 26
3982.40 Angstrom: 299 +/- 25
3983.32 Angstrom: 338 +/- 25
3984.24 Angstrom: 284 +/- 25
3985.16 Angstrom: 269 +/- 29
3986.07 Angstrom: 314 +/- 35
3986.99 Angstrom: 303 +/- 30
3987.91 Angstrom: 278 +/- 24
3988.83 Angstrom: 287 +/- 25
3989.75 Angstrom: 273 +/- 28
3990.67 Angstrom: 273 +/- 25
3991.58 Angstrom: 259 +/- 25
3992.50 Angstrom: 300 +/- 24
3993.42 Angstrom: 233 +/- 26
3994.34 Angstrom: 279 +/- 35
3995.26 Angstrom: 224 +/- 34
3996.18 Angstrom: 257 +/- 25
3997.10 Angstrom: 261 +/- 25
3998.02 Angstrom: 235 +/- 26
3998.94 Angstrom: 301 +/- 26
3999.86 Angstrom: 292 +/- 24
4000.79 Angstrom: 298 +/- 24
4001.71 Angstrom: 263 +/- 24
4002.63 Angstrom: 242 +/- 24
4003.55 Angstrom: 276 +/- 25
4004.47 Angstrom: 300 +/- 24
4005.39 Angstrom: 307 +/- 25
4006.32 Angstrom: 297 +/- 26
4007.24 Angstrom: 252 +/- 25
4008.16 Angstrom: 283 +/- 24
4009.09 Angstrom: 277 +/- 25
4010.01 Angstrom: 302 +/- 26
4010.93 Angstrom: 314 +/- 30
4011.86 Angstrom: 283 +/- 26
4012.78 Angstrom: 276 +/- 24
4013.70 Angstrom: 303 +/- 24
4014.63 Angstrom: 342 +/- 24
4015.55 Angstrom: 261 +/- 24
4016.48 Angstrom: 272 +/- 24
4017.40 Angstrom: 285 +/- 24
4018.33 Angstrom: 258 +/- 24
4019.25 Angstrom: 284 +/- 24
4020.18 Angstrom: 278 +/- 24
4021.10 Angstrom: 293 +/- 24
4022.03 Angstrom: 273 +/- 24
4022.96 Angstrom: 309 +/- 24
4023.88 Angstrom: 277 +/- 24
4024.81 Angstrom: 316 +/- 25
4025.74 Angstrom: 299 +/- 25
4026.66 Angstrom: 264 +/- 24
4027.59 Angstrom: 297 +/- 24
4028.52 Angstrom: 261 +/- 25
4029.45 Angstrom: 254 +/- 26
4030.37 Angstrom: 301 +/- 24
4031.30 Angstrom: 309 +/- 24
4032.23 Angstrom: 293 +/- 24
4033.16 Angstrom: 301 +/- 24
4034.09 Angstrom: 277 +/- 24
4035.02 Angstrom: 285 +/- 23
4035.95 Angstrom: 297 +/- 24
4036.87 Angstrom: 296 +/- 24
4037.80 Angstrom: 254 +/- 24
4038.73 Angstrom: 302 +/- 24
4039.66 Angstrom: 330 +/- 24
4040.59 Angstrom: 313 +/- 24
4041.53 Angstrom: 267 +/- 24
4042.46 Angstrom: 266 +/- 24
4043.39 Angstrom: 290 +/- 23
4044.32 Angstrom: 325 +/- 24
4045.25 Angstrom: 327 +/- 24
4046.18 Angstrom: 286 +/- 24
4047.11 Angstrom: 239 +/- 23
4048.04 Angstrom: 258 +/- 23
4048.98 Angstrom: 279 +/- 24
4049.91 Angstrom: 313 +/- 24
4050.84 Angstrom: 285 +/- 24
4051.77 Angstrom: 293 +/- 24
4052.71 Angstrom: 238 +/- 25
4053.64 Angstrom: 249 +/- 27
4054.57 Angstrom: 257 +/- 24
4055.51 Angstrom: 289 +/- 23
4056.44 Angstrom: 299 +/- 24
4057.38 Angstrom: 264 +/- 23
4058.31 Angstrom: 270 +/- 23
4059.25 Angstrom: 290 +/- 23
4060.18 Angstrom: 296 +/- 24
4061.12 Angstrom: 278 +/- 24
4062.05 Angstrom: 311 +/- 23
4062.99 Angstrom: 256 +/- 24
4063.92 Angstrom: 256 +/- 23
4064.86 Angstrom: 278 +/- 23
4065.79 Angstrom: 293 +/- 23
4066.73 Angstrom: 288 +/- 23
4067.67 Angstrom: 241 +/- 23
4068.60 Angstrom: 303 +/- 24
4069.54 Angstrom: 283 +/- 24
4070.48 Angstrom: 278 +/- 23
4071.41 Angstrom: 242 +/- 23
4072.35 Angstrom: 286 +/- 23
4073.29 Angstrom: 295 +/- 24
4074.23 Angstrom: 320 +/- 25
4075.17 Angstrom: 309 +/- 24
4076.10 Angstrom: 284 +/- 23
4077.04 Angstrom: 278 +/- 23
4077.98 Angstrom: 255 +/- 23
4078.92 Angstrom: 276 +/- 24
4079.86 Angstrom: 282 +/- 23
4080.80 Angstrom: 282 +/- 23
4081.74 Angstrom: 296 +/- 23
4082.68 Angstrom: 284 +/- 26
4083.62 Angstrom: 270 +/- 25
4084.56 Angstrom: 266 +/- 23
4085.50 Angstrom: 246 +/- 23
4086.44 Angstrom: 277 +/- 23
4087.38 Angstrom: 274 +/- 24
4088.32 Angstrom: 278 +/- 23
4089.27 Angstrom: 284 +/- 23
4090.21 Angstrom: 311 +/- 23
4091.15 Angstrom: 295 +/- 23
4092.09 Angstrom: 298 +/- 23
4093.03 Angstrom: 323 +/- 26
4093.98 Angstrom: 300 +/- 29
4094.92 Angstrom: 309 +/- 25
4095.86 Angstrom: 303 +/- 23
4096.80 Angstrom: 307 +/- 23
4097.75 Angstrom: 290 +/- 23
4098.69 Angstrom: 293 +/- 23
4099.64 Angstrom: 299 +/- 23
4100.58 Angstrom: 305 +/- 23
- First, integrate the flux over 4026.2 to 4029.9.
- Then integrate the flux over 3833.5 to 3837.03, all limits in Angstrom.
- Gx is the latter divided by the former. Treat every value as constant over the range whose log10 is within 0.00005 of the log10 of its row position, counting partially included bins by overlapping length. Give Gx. 0.96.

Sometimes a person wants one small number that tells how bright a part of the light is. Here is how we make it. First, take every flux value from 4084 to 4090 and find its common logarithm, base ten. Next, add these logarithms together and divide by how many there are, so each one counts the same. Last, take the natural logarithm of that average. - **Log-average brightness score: 0.889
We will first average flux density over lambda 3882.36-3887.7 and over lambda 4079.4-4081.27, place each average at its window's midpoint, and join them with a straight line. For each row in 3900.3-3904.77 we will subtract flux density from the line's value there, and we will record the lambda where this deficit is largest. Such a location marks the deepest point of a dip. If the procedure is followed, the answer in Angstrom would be 3902.52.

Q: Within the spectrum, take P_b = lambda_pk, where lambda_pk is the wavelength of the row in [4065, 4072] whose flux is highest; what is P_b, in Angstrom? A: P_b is 4068.60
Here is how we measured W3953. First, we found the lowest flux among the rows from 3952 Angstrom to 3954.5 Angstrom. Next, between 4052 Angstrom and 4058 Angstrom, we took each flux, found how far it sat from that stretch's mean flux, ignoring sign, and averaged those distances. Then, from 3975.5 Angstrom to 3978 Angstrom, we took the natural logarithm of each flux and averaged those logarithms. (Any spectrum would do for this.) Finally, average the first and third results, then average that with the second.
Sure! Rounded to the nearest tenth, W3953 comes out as 82.0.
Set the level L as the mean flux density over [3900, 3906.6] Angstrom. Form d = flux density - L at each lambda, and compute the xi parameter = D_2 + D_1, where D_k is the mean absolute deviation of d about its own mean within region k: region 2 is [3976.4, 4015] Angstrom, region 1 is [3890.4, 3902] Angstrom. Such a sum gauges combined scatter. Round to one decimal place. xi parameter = 41.3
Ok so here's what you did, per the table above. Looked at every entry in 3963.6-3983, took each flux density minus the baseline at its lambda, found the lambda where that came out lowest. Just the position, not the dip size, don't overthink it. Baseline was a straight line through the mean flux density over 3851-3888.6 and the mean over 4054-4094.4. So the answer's 3969.59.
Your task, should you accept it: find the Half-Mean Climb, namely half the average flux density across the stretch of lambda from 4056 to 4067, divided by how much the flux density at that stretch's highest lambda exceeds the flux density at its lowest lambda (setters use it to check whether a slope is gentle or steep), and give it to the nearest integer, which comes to -13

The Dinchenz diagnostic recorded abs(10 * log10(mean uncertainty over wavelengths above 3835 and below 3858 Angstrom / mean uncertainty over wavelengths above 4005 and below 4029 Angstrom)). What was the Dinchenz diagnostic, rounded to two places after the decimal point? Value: 0.67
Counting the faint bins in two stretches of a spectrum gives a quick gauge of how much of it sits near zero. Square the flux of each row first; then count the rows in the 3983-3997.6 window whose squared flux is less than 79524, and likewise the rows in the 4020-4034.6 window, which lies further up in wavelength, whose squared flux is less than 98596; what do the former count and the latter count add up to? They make 25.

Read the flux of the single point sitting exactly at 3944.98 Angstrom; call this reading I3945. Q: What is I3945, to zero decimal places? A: 348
